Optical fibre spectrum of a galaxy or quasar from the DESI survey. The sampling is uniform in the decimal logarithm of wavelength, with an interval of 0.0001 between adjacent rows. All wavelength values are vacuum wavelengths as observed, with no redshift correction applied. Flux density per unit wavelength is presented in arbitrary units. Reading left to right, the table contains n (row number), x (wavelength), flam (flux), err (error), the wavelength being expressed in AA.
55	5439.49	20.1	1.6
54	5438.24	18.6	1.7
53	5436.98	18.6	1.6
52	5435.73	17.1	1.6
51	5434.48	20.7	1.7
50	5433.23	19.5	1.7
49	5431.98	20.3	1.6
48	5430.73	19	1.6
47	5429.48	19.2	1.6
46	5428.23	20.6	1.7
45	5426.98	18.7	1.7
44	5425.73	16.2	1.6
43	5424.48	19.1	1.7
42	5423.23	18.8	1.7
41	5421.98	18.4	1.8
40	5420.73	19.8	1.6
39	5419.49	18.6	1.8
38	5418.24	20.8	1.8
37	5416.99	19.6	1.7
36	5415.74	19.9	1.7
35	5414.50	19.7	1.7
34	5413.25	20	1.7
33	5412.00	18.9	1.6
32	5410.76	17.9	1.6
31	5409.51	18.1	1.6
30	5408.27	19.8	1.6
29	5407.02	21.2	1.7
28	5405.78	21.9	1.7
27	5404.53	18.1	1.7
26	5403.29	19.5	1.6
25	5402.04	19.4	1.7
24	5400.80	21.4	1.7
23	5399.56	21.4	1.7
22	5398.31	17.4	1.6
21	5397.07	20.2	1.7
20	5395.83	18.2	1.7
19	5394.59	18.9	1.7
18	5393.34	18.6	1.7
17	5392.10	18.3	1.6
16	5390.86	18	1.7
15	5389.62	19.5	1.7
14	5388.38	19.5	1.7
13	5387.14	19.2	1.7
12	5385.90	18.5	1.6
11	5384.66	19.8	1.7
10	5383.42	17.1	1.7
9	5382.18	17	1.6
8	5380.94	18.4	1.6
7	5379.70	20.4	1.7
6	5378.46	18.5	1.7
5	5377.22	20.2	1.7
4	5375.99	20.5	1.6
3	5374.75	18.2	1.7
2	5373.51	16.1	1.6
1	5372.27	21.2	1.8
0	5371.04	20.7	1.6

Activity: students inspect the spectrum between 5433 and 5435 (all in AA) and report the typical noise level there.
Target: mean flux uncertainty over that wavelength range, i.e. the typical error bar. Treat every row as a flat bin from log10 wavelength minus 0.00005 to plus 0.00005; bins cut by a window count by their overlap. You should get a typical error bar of 1.70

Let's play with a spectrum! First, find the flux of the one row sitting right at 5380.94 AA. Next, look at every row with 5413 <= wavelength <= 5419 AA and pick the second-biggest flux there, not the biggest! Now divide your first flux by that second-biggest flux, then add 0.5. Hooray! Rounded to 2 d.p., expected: 1.42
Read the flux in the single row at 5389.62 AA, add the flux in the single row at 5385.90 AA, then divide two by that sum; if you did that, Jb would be 0.0526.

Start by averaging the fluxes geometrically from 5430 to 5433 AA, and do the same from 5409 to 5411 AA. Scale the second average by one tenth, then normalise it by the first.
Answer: 0.092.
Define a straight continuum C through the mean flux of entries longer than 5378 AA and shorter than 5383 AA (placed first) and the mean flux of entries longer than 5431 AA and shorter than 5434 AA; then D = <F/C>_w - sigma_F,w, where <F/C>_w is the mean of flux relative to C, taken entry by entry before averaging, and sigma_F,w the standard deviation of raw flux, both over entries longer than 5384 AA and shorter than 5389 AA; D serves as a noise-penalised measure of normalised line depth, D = 0.5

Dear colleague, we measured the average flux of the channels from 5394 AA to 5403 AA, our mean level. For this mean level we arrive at 19.6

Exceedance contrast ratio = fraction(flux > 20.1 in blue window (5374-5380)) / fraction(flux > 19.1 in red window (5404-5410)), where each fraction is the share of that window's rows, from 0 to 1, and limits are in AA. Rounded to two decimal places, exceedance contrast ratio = 1.00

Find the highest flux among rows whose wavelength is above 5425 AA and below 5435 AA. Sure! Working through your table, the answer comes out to 20.7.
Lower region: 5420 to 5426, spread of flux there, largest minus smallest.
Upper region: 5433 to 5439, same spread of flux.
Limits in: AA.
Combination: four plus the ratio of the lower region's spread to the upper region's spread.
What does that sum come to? 5.0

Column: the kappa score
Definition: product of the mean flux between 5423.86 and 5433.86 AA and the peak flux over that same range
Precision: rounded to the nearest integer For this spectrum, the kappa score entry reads 393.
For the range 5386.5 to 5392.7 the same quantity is 369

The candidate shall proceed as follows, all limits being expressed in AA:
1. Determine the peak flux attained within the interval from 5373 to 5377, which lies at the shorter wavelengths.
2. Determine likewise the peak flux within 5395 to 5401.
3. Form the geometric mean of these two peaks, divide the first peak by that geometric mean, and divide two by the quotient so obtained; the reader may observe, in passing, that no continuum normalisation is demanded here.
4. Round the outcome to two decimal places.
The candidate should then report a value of 2.04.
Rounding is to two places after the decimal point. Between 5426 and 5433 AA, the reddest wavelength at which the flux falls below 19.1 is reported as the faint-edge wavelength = 5430.73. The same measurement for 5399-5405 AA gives 5404.53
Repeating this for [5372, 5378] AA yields 5374.75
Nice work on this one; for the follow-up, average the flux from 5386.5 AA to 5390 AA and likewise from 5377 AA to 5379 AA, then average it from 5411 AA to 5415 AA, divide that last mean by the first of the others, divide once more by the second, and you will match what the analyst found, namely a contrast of 0.052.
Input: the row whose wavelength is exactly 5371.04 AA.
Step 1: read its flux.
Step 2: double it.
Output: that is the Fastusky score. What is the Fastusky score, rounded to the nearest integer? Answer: 41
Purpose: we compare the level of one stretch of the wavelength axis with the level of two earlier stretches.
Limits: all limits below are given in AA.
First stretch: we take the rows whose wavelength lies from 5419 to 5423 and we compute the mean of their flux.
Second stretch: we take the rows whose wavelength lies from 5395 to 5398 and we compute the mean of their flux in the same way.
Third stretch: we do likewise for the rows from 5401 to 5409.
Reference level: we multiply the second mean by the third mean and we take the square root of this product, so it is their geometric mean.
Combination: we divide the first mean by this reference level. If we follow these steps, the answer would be 0.97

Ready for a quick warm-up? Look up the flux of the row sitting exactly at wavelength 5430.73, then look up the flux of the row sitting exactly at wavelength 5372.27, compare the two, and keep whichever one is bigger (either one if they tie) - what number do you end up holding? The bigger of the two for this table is 21.2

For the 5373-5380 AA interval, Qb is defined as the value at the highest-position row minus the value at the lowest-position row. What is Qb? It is 4.3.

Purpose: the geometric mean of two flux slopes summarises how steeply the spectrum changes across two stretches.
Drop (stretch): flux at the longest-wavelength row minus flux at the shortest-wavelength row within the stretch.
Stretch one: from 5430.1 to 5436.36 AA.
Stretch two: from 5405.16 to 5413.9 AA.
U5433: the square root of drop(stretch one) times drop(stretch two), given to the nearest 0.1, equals 1.9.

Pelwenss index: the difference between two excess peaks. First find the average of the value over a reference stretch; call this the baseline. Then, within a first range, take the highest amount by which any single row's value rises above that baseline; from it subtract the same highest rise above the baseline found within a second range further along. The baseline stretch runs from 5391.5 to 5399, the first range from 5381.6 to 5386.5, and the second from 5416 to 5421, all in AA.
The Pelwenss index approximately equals -1.0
